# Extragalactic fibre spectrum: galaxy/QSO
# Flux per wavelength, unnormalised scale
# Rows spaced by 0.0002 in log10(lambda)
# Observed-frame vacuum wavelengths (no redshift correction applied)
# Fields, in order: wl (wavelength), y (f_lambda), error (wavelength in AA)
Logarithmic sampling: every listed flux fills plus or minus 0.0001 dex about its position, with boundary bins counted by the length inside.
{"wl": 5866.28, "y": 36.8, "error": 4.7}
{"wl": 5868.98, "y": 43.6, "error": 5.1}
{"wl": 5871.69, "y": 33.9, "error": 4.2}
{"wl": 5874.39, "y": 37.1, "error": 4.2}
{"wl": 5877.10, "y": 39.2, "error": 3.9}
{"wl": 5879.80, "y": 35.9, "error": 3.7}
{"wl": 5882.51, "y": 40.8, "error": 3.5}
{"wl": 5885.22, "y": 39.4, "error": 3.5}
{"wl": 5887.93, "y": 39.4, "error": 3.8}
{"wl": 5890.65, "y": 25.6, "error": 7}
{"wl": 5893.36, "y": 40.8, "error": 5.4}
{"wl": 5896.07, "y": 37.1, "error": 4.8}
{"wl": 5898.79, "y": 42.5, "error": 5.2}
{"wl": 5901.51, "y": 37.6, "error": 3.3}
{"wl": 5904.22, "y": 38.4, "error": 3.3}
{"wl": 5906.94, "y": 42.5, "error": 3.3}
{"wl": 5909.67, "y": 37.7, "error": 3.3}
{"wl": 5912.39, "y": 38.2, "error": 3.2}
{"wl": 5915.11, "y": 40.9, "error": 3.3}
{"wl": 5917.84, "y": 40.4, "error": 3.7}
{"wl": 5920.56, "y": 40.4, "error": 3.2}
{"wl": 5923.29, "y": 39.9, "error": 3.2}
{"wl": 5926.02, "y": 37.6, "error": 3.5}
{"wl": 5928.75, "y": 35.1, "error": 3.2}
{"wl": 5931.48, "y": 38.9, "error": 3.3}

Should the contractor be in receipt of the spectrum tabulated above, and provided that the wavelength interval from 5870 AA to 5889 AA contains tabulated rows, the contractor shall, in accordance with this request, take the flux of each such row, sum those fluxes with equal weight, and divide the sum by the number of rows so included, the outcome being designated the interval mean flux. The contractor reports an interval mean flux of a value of 38.0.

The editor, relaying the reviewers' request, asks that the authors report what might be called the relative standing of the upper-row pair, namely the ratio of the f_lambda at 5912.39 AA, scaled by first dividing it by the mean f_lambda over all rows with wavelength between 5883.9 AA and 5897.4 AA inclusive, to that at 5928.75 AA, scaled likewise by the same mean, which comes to 1.09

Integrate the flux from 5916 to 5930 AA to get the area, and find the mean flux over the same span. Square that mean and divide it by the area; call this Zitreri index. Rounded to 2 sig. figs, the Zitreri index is 2.8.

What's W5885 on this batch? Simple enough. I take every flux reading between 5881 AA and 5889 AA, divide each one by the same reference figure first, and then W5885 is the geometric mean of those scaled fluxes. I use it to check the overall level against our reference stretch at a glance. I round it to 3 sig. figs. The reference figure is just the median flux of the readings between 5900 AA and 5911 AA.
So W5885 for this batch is 1.05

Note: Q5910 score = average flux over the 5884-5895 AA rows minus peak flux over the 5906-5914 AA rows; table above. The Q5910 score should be -6.2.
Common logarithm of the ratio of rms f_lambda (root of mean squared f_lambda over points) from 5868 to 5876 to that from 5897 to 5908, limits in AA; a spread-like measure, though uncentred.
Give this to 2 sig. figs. -0.021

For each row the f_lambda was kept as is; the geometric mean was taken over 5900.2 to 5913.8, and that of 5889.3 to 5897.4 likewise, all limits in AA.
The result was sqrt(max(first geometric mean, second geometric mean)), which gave 6.23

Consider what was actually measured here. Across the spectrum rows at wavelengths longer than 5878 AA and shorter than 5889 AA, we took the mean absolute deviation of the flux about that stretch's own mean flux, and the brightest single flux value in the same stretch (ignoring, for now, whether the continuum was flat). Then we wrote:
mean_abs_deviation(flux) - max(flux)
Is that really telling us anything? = -39.3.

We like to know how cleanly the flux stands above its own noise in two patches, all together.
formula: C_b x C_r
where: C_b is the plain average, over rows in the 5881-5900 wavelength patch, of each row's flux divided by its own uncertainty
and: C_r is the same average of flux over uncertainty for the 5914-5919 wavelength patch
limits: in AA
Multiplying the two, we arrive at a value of 101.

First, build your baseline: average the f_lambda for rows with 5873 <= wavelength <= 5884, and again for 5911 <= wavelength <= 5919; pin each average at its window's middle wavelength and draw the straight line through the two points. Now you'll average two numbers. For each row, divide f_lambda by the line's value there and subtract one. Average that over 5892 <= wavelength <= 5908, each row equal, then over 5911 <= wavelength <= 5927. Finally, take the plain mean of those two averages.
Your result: 0.003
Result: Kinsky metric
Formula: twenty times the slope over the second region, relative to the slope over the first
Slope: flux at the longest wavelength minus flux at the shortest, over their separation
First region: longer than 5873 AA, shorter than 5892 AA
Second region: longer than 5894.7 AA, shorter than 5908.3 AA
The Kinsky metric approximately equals -14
